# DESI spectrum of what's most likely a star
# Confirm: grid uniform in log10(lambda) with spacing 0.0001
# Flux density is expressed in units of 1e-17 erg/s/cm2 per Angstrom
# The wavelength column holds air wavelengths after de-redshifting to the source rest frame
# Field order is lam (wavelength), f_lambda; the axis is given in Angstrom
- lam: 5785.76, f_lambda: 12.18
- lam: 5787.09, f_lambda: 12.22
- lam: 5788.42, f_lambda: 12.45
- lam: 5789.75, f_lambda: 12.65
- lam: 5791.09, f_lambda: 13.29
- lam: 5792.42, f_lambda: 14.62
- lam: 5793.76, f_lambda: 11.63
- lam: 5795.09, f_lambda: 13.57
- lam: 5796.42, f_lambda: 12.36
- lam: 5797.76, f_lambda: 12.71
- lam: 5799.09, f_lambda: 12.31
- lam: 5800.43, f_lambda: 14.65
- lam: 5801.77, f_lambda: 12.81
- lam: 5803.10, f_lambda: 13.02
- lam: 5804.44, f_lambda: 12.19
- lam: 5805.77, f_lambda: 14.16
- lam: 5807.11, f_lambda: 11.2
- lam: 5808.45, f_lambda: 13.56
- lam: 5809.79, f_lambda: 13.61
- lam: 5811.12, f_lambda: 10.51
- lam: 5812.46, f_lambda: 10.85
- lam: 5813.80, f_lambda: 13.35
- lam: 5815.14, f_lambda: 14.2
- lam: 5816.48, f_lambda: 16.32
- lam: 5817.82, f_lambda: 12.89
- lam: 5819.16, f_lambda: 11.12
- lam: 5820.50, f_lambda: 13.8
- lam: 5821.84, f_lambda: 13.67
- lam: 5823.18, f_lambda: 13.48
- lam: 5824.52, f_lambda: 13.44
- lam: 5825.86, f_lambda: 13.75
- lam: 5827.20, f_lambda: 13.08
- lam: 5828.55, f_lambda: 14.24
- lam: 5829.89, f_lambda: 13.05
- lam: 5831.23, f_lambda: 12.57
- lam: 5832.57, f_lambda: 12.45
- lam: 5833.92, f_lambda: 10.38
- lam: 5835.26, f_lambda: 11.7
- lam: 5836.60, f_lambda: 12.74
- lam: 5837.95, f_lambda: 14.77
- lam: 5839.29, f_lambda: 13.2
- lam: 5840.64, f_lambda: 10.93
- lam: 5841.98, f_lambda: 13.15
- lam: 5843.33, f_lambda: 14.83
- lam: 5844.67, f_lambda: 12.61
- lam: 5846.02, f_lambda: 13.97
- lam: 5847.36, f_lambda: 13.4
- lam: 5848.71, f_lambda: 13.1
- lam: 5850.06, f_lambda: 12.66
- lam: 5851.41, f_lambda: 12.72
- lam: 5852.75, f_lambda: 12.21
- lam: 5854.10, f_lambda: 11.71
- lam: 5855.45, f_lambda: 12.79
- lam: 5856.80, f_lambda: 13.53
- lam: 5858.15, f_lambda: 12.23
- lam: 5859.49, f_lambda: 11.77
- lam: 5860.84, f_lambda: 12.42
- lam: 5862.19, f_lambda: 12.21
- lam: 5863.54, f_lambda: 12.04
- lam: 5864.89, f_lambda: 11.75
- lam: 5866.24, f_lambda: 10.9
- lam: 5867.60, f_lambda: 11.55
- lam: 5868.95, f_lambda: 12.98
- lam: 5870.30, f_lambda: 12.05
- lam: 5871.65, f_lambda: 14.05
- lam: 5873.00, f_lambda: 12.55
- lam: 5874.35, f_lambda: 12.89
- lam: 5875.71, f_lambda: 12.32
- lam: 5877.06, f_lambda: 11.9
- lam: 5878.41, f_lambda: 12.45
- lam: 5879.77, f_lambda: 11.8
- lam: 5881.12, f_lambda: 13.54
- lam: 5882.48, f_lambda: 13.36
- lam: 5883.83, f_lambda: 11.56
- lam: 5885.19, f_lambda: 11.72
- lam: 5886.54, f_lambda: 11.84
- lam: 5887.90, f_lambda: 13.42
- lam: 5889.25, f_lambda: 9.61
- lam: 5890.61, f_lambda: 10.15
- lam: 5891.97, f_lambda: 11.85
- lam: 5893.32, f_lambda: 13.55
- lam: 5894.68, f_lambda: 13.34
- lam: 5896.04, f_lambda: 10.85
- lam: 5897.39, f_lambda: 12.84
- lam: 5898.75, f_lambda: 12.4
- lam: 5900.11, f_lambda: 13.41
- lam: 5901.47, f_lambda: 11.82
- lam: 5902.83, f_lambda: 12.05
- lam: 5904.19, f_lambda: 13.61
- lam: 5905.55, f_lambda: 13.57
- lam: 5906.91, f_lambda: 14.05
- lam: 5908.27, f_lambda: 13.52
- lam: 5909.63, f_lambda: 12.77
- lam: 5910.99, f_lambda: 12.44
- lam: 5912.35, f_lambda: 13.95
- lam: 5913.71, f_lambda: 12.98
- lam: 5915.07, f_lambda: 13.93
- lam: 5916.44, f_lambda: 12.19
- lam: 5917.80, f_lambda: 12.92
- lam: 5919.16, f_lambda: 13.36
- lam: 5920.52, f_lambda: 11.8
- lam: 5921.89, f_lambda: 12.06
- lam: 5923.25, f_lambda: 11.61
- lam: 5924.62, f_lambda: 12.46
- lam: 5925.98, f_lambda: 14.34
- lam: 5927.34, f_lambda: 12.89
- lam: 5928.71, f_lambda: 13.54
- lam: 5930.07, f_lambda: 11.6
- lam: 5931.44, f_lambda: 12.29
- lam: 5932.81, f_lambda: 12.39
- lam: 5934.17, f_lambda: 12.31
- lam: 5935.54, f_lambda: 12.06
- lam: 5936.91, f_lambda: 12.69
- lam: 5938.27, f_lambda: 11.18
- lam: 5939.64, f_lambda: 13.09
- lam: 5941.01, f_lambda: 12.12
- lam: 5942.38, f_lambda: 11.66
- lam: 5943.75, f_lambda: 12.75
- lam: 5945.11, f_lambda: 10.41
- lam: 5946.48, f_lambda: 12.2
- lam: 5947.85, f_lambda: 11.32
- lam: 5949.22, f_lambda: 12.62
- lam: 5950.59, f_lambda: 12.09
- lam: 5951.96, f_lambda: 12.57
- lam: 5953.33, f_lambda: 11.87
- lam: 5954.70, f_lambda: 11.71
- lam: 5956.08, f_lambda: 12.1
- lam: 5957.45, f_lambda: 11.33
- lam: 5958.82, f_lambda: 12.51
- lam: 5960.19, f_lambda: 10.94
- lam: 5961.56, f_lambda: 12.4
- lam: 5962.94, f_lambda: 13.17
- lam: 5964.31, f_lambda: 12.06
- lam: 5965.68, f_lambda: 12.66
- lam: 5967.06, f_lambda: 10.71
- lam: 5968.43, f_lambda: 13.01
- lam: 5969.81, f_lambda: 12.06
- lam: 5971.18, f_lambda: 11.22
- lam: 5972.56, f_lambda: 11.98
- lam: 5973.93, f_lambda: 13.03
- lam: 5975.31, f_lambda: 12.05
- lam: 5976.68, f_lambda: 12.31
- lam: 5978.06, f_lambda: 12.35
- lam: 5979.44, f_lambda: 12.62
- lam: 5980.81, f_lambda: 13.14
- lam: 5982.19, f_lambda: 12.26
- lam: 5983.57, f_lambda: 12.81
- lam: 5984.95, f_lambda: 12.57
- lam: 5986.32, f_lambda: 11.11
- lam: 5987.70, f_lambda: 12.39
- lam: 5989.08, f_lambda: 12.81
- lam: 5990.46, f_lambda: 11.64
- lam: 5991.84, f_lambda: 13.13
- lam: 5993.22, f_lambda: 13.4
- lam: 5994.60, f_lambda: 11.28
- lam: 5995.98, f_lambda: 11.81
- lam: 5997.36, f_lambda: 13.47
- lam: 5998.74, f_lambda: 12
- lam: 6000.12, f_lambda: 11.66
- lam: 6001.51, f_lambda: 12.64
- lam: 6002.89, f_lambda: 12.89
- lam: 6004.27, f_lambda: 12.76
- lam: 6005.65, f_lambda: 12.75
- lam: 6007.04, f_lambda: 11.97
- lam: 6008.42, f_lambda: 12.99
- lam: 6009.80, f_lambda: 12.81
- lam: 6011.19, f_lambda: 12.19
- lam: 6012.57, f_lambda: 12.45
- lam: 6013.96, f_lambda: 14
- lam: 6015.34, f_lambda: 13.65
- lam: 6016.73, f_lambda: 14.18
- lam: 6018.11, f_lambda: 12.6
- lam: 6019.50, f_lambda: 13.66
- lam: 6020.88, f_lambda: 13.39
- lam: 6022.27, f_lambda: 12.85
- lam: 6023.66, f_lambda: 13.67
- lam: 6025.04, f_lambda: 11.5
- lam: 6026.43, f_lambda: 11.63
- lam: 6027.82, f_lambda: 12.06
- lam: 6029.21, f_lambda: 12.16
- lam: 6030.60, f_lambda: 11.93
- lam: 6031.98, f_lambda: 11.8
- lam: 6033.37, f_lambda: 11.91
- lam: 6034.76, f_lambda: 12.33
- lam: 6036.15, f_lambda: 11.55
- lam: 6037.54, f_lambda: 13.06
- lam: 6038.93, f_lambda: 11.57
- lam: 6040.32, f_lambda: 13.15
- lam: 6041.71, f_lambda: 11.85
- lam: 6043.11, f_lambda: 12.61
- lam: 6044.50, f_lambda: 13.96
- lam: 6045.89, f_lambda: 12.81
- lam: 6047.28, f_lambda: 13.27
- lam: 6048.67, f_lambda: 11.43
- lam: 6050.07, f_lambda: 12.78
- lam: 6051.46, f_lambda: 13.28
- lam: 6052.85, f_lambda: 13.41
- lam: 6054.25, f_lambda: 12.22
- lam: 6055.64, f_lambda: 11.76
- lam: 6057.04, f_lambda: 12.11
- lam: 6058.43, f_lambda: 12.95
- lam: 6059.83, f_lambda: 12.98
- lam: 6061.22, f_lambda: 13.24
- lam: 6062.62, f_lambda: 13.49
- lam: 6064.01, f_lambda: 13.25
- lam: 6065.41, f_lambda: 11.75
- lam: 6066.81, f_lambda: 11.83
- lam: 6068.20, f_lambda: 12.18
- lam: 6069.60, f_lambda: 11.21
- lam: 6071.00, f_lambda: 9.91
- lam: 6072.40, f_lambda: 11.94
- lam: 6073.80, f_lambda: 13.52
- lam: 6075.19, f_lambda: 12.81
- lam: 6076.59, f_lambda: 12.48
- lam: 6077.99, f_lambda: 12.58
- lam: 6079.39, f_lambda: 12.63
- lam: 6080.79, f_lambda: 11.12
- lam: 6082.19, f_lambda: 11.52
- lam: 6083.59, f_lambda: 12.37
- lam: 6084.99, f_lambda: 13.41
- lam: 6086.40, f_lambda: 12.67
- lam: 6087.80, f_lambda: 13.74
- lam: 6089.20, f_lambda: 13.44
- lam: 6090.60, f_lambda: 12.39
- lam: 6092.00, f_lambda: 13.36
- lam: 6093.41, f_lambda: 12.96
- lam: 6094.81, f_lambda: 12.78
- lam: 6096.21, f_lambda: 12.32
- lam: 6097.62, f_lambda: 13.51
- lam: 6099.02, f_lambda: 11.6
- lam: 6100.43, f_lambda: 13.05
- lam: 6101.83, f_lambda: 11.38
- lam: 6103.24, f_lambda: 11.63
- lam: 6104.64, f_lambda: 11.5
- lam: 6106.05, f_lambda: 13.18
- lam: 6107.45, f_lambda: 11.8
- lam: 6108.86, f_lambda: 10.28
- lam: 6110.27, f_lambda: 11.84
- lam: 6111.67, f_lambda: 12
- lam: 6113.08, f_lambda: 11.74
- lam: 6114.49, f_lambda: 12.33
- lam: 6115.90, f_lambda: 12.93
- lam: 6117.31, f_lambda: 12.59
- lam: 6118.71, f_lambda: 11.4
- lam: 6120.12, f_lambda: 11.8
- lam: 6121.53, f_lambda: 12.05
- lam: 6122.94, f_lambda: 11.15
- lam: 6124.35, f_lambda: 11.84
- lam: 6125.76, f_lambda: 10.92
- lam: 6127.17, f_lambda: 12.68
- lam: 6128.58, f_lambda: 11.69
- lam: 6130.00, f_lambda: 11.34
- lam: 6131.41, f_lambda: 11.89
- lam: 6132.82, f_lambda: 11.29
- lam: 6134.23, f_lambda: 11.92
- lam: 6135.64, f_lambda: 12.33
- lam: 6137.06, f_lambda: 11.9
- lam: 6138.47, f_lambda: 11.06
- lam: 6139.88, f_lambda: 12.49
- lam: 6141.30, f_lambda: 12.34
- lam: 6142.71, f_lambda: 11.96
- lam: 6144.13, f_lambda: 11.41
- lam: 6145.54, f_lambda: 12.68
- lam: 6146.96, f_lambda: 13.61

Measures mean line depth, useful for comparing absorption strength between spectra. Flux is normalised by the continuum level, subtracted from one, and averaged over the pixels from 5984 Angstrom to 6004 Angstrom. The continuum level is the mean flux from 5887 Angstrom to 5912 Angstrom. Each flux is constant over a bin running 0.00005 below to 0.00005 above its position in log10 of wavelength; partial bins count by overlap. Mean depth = 0.014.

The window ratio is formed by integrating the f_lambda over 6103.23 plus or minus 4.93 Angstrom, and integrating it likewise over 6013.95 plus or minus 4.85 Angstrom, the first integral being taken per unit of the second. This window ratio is 0.93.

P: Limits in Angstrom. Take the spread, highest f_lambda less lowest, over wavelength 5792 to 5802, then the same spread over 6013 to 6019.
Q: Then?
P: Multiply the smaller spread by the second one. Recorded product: 2.50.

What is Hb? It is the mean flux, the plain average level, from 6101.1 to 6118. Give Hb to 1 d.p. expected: 11.9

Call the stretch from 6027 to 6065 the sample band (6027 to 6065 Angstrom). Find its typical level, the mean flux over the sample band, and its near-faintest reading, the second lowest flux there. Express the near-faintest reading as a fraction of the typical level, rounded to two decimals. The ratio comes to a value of 0.92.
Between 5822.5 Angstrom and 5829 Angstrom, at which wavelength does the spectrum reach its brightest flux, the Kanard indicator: 5828.55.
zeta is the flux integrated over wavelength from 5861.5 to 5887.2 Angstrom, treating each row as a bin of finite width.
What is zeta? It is 316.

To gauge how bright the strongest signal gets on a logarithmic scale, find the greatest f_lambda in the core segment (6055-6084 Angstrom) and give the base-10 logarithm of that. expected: 1.13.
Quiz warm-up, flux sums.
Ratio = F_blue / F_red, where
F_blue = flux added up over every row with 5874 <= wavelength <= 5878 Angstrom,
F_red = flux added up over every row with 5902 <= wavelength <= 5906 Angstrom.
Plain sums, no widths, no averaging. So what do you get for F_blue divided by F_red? 0.95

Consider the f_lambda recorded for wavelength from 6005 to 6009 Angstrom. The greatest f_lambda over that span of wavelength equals 12.99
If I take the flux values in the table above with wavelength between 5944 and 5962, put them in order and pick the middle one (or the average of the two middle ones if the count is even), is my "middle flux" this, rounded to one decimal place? 12.1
